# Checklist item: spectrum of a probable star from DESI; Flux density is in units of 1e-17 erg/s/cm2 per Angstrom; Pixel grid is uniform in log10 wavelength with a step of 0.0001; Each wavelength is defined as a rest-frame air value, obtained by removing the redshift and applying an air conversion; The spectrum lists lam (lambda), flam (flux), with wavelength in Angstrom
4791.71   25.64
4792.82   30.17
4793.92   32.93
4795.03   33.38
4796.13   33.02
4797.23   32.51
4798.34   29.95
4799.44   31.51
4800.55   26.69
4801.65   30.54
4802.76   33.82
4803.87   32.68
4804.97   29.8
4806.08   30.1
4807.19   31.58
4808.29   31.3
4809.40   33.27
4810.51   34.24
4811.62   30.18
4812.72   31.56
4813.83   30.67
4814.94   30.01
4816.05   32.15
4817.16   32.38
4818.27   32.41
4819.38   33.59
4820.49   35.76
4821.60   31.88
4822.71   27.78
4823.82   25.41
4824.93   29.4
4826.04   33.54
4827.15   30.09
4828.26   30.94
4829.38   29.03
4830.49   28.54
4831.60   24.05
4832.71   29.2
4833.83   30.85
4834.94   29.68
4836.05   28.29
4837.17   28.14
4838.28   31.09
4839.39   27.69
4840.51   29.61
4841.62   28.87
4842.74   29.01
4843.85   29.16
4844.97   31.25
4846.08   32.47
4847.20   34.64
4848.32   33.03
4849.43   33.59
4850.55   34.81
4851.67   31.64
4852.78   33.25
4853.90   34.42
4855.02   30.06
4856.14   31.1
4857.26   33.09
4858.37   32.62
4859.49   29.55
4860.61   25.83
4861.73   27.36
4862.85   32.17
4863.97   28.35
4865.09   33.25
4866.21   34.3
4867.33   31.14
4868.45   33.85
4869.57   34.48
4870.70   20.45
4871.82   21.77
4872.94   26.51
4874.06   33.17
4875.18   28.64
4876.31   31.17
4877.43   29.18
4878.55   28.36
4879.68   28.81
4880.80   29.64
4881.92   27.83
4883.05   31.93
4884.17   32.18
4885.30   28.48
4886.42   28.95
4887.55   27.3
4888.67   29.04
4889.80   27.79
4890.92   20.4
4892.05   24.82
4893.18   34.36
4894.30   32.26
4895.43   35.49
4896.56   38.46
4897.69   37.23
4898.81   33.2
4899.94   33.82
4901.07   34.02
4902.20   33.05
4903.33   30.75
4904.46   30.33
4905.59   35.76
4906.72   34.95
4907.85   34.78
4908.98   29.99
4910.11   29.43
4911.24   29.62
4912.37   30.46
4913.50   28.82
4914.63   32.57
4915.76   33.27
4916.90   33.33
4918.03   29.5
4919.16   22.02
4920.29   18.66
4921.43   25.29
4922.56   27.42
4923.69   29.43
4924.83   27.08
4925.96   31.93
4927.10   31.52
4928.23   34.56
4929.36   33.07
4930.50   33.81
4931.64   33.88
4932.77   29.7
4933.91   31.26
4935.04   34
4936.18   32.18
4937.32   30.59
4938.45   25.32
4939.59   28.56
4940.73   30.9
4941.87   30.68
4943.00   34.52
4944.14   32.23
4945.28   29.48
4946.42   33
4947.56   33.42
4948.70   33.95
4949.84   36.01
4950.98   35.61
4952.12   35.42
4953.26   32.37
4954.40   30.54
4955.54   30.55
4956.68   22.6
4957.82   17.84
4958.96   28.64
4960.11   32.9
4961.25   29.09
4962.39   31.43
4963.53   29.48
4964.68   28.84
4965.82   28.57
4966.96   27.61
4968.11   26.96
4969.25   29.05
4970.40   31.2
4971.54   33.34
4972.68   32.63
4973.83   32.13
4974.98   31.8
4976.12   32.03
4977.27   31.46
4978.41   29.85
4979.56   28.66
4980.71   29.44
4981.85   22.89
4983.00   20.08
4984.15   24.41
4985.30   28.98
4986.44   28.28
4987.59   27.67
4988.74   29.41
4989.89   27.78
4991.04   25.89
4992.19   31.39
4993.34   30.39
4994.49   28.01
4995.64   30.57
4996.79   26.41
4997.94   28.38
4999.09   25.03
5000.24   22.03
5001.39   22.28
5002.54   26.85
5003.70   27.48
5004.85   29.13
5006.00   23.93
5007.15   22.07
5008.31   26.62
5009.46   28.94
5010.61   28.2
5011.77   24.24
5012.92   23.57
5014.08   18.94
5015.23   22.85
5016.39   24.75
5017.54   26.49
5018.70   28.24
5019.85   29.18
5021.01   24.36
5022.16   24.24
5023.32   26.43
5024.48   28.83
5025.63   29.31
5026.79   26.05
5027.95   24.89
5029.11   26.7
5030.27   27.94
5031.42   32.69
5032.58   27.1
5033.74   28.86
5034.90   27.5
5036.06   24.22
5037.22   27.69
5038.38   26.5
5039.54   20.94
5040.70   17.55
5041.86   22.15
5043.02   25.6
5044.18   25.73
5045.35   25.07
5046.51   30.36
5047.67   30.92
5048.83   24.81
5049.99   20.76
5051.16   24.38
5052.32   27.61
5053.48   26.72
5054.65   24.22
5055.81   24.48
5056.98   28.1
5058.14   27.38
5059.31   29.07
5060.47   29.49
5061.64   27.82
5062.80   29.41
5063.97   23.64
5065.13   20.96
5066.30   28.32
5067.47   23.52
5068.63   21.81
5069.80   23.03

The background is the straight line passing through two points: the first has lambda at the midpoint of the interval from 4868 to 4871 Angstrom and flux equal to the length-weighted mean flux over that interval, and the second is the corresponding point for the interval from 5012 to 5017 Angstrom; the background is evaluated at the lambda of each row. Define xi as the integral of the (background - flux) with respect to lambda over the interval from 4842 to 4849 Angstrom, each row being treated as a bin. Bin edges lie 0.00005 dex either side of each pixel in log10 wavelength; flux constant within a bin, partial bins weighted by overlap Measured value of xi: -1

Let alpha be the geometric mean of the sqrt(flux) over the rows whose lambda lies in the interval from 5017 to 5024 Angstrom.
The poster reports 5.1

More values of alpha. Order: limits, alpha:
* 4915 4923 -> 5.2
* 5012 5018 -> 4.8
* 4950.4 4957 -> 5.6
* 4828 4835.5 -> 5.4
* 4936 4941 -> 5.4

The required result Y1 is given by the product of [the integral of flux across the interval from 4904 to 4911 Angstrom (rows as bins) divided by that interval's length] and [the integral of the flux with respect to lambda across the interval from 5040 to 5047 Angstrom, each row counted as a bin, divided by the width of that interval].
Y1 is 787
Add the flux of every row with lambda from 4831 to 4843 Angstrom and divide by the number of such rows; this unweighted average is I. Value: 28.8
